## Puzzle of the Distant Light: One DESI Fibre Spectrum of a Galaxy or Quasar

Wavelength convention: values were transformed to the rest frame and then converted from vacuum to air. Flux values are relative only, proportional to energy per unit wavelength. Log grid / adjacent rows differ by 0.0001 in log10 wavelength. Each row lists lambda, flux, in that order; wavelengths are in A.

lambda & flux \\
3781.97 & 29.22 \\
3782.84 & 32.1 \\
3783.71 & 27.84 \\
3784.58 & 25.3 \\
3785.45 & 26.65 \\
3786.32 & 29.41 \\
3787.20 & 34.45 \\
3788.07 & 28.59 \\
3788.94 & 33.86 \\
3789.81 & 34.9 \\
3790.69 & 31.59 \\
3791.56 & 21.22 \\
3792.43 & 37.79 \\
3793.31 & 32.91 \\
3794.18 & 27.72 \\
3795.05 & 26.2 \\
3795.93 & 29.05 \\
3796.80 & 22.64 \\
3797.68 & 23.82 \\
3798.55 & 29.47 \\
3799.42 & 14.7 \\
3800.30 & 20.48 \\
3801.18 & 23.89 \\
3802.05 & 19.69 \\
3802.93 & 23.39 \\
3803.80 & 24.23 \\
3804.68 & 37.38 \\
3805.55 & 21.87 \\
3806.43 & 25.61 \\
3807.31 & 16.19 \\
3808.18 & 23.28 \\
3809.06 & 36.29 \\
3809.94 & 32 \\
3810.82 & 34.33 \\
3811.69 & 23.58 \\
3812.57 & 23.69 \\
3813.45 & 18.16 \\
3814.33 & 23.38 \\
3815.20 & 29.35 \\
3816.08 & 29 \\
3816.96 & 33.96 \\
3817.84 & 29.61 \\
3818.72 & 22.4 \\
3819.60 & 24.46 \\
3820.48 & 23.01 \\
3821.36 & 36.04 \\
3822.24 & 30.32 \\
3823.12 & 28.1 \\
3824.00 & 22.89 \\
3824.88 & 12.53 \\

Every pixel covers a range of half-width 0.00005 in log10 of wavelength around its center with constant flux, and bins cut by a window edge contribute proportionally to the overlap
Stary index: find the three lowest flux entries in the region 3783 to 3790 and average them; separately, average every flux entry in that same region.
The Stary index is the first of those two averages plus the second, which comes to 57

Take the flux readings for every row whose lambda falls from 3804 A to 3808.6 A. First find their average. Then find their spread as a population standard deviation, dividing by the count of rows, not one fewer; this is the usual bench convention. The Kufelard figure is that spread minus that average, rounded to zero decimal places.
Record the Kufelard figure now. -18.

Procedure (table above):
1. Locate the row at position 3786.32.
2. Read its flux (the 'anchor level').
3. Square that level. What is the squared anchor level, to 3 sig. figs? 865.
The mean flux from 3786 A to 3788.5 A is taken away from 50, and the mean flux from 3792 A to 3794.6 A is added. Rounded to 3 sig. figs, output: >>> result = 52.0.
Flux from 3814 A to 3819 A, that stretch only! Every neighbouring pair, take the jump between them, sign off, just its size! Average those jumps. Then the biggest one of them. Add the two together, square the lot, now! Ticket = 139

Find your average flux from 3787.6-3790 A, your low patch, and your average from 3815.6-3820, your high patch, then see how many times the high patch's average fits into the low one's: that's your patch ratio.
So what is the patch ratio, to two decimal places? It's 1.16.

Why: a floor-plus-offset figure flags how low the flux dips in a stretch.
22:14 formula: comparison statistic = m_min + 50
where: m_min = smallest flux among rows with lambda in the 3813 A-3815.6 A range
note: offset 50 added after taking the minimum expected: 68.2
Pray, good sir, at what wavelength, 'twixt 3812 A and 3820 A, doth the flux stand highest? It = 3816.96 A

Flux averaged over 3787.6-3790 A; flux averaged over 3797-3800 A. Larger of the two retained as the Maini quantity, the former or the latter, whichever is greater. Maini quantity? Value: 32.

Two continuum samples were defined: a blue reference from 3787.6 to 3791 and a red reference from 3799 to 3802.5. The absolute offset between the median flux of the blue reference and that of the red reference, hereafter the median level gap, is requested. 13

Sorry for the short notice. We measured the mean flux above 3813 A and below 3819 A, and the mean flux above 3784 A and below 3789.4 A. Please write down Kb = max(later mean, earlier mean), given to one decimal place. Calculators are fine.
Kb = 29.7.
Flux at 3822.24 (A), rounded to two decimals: 30.32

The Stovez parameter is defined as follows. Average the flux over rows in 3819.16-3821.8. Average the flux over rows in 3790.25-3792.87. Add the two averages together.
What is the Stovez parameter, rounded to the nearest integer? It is 58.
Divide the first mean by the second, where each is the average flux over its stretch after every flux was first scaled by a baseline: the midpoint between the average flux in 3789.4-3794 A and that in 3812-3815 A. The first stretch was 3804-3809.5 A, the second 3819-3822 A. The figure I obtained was 0.96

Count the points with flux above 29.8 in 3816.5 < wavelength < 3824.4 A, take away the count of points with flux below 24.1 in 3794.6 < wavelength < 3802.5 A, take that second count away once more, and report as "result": -9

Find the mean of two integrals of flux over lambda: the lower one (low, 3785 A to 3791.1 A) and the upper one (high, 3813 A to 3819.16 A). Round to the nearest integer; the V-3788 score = 177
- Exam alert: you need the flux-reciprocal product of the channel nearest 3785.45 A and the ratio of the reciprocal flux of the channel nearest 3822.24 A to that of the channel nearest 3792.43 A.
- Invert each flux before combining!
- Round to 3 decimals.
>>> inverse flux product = 0.047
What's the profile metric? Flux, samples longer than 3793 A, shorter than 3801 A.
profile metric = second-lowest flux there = 20.48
